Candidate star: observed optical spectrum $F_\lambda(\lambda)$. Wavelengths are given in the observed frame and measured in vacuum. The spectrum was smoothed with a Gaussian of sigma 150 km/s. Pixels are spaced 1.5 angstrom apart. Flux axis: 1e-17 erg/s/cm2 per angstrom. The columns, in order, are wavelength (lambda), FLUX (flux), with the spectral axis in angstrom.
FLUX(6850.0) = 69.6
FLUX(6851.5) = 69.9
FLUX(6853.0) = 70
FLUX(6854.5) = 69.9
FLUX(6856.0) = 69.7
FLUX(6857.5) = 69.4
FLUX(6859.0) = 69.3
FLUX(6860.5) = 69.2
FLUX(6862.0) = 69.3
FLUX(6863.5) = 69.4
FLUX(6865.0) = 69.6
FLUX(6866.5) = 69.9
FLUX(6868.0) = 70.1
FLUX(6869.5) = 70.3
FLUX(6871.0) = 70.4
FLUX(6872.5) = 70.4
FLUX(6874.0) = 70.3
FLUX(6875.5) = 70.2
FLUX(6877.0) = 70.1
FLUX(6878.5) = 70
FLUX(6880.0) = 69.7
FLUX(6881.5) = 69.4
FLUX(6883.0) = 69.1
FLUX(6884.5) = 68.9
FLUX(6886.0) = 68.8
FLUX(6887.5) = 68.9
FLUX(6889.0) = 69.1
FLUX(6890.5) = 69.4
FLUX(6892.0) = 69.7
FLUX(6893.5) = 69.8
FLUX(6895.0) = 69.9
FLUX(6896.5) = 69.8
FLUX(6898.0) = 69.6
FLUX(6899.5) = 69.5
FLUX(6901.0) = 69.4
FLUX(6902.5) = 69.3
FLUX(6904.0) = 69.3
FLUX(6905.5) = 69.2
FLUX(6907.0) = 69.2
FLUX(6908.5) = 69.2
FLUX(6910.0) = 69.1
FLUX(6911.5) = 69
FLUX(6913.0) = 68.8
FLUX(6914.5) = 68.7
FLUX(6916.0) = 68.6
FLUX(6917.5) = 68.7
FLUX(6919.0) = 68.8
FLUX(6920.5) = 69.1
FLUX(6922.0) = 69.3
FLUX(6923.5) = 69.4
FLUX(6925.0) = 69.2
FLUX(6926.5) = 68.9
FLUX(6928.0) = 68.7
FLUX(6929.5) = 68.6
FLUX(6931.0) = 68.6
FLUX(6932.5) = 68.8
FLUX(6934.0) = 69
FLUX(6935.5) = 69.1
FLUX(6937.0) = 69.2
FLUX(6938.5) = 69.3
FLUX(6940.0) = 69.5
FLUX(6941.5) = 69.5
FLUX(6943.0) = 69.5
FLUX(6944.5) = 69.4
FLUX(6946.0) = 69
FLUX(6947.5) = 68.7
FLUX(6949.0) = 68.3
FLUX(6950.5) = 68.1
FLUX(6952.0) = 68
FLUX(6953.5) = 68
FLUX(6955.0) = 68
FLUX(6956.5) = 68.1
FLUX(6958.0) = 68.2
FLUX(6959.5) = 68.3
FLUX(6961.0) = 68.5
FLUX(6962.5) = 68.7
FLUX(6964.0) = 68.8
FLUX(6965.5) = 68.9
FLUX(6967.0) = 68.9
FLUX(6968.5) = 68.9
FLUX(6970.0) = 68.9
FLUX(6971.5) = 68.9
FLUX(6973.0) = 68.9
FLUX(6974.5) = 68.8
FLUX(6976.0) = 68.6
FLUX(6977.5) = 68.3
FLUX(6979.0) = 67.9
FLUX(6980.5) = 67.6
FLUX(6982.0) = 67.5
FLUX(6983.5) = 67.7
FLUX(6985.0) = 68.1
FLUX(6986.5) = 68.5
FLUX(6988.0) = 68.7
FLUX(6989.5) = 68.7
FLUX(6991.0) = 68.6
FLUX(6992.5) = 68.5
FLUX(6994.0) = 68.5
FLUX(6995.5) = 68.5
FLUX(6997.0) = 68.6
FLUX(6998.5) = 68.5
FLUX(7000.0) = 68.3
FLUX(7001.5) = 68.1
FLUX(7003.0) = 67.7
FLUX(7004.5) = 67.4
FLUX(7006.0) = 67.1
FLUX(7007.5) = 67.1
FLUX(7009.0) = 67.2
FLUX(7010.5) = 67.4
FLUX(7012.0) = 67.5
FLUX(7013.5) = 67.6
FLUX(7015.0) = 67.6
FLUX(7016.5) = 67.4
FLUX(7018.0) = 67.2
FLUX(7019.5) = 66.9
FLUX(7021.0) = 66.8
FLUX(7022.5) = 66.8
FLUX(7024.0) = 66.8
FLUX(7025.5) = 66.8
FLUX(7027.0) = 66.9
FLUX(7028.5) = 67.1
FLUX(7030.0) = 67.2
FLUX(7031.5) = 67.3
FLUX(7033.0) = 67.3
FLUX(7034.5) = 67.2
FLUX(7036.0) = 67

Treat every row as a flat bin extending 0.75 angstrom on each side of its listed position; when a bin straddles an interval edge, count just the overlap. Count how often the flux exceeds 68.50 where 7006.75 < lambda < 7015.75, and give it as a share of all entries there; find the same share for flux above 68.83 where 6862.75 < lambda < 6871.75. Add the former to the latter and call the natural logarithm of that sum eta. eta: 0.0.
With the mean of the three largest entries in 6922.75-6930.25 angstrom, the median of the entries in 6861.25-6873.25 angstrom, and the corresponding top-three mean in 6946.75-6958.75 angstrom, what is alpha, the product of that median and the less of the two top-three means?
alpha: 4788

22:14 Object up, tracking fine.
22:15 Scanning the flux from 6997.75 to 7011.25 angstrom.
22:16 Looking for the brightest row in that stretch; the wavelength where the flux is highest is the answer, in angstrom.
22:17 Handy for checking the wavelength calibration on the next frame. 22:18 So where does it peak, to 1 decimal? 6998.5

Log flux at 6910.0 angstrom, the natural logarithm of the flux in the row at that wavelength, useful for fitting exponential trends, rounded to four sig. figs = 4.236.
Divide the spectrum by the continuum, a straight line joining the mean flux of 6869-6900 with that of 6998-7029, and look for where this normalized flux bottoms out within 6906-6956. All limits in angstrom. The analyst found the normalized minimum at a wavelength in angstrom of 6916.0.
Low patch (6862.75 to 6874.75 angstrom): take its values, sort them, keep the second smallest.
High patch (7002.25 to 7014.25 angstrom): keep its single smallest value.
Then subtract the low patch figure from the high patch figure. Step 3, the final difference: -2.5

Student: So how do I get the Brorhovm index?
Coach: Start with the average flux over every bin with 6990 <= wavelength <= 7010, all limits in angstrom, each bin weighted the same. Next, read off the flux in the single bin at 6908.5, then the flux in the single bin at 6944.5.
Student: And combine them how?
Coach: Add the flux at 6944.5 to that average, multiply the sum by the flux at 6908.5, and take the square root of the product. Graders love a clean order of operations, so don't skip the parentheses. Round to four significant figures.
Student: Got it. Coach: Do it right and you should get 97.51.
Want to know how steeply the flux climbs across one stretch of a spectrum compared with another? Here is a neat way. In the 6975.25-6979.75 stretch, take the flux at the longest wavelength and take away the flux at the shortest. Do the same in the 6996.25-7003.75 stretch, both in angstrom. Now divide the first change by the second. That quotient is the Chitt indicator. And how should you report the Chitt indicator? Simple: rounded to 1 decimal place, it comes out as 0.8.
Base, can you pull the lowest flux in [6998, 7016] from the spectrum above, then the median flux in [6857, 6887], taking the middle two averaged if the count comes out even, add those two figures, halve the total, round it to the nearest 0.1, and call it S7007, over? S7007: 68.4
